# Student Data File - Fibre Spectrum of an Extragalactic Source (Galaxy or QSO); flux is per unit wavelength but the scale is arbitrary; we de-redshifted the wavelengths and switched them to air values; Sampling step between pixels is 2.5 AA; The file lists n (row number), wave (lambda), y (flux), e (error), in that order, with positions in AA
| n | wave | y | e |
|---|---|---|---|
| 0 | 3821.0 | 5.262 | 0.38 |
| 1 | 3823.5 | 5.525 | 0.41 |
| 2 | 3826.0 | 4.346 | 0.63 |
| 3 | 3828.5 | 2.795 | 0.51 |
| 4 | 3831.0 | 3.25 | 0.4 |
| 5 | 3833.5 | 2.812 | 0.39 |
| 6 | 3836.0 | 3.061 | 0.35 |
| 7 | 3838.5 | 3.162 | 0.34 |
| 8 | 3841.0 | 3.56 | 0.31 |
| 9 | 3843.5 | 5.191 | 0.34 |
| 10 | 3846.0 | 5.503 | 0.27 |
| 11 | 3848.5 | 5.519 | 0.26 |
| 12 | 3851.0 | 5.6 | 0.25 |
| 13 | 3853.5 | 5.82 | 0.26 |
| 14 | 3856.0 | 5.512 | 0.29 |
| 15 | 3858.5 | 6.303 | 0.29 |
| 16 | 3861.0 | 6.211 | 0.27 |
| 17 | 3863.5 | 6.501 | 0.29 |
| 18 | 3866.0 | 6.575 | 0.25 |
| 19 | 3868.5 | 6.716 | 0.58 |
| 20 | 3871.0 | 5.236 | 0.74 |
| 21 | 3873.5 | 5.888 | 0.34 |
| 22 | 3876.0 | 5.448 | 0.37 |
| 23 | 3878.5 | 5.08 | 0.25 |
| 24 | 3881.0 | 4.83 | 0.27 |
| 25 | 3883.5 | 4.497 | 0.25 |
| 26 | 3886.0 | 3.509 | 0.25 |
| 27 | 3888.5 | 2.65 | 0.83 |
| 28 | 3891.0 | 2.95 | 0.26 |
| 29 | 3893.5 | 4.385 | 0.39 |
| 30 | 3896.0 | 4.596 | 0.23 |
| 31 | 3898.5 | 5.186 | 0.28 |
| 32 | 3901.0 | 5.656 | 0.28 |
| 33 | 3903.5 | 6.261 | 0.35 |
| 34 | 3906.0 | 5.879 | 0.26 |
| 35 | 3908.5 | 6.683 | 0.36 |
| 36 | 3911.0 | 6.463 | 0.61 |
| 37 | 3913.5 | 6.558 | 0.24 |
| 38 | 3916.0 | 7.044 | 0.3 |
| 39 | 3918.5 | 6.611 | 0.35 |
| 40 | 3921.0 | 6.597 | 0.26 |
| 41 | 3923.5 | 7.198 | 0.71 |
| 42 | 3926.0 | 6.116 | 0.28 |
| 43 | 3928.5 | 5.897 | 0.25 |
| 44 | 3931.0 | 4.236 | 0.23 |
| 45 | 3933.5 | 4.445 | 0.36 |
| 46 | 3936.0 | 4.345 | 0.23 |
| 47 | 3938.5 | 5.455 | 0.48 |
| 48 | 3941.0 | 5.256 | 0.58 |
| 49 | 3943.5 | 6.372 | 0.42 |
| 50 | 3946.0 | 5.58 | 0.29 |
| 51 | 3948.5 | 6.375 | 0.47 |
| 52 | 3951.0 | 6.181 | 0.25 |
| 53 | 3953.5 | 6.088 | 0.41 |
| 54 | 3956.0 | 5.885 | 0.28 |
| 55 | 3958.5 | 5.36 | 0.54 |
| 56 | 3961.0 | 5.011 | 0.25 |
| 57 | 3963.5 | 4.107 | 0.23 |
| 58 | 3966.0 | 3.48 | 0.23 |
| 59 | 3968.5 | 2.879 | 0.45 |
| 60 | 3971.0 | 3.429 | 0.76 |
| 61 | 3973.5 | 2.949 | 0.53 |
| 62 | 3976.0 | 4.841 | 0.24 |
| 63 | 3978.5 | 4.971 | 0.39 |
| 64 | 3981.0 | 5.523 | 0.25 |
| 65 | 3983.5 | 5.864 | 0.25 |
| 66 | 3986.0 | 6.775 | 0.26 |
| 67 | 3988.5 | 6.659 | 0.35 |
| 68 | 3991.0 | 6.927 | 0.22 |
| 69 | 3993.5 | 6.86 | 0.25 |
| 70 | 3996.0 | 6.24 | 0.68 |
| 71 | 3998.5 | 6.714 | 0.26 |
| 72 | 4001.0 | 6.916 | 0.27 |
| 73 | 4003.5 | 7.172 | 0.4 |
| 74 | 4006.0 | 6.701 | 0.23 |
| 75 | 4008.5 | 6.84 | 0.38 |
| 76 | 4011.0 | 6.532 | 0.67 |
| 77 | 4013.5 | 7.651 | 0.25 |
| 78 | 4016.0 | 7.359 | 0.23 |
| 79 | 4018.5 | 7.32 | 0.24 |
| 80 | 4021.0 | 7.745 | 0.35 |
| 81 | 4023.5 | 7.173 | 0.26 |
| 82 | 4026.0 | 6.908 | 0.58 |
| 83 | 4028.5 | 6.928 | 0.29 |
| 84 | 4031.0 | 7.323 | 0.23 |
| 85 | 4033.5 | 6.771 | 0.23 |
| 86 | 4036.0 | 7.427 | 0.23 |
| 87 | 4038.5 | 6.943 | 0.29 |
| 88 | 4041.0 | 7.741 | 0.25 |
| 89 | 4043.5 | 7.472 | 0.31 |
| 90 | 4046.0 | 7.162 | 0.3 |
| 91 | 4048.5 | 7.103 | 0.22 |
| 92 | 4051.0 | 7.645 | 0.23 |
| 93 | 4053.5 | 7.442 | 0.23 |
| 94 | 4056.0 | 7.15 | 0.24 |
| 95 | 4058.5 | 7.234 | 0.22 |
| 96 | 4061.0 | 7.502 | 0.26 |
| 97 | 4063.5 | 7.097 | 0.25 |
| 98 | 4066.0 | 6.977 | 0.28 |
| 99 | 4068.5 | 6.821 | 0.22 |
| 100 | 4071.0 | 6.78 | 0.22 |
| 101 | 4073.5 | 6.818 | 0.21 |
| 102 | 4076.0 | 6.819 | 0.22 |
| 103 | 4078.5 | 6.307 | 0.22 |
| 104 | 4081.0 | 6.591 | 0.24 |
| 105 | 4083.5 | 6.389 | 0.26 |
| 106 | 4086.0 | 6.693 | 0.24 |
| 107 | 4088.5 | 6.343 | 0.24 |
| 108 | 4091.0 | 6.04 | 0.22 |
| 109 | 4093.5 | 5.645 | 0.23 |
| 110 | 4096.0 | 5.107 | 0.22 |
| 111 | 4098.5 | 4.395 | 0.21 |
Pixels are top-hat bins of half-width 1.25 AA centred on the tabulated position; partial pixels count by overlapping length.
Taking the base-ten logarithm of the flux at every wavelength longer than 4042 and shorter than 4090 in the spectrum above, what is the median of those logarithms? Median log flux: 0.84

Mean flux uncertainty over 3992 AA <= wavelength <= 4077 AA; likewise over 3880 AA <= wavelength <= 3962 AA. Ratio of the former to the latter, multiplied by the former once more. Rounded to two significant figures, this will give 0.24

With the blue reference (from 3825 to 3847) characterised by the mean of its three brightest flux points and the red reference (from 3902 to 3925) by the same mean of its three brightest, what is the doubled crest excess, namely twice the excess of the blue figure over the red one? -4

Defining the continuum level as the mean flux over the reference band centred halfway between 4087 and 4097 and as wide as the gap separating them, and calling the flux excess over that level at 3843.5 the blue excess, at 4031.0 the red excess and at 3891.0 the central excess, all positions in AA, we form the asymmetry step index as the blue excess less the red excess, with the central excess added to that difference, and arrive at -5.0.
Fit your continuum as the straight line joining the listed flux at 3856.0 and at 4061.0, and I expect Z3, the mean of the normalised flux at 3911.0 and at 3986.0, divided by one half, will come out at 2.07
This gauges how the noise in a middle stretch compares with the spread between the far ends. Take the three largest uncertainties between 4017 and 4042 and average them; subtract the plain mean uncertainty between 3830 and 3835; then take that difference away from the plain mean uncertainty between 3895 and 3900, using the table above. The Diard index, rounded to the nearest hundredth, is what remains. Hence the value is 0.24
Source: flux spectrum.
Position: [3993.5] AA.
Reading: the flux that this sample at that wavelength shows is 6.86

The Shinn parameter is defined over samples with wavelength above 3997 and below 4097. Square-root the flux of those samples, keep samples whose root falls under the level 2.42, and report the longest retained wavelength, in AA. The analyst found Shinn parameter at 4096.0 AA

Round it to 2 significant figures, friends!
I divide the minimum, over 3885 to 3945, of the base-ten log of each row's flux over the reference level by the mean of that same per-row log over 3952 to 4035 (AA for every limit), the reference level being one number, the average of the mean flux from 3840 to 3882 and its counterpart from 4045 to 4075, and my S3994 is 10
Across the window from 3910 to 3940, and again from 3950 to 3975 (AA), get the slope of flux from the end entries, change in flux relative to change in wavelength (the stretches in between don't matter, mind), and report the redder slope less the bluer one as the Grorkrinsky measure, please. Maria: -0.107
